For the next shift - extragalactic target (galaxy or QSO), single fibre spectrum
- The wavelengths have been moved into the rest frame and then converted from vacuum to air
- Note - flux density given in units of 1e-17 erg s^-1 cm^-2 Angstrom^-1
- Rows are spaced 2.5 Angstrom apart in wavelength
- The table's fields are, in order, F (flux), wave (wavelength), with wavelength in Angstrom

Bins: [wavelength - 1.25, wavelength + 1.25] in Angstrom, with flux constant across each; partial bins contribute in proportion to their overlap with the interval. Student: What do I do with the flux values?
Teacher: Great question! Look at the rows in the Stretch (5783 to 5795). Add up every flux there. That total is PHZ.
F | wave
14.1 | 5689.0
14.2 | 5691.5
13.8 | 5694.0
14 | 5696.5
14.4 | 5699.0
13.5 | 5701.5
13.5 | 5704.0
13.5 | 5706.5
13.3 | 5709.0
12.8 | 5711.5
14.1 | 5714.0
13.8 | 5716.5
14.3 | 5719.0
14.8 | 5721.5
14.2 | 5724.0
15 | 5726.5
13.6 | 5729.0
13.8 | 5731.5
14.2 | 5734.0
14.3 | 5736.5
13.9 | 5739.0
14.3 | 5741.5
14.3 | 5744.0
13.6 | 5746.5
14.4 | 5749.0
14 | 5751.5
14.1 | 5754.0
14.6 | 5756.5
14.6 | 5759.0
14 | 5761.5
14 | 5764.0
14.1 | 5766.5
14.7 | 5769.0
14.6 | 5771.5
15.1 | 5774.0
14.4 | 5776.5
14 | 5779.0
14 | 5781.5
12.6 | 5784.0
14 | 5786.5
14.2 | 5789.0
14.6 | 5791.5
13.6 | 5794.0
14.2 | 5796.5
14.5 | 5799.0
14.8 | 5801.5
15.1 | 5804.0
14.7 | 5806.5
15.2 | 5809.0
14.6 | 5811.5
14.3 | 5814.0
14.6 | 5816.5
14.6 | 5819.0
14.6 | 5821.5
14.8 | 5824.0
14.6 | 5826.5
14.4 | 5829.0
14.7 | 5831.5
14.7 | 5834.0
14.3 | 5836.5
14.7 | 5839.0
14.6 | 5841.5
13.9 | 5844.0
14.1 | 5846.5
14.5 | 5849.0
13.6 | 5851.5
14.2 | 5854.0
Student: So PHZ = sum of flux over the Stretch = 69.0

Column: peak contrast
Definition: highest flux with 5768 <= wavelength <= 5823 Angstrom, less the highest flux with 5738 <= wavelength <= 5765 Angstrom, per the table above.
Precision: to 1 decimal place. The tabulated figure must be 0.6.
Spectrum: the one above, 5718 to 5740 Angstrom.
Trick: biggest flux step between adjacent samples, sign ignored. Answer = 1.40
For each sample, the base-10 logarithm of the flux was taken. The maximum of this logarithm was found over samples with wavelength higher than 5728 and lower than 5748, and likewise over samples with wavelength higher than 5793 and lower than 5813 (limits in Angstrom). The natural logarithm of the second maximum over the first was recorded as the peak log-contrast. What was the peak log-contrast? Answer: 0.023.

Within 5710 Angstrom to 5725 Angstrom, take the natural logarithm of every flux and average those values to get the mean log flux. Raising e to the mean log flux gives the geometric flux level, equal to 14.0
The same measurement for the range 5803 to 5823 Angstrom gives 14.7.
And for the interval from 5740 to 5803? 14.2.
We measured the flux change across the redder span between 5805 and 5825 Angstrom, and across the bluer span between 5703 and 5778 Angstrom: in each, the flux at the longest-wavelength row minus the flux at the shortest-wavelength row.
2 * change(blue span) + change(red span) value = 1.9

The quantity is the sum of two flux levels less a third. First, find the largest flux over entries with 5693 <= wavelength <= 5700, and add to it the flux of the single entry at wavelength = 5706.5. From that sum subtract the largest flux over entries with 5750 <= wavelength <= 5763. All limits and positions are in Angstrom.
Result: 13.3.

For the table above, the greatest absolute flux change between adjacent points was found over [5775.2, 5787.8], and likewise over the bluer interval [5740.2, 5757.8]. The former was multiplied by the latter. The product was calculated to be 1.12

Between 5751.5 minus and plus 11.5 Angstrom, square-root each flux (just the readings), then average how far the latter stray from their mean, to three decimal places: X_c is 0.034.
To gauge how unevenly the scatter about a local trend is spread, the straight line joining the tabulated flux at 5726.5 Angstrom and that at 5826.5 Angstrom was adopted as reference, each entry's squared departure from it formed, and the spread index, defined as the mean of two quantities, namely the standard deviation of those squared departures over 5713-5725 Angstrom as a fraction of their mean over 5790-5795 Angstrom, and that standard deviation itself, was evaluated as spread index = 1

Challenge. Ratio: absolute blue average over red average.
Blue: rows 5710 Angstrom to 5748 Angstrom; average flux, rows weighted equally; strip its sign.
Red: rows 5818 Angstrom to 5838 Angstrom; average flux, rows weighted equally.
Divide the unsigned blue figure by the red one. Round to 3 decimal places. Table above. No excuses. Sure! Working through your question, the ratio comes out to 0.964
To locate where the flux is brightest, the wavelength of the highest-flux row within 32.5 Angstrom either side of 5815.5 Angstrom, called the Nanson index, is 5809.0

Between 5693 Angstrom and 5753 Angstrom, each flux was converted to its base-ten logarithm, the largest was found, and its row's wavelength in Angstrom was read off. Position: 5726.5 Angstrom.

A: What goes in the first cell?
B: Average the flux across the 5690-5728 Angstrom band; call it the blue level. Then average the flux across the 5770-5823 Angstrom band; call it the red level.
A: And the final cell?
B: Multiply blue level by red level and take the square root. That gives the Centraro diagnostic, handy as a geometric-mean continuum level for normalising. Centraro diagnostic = 14.17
